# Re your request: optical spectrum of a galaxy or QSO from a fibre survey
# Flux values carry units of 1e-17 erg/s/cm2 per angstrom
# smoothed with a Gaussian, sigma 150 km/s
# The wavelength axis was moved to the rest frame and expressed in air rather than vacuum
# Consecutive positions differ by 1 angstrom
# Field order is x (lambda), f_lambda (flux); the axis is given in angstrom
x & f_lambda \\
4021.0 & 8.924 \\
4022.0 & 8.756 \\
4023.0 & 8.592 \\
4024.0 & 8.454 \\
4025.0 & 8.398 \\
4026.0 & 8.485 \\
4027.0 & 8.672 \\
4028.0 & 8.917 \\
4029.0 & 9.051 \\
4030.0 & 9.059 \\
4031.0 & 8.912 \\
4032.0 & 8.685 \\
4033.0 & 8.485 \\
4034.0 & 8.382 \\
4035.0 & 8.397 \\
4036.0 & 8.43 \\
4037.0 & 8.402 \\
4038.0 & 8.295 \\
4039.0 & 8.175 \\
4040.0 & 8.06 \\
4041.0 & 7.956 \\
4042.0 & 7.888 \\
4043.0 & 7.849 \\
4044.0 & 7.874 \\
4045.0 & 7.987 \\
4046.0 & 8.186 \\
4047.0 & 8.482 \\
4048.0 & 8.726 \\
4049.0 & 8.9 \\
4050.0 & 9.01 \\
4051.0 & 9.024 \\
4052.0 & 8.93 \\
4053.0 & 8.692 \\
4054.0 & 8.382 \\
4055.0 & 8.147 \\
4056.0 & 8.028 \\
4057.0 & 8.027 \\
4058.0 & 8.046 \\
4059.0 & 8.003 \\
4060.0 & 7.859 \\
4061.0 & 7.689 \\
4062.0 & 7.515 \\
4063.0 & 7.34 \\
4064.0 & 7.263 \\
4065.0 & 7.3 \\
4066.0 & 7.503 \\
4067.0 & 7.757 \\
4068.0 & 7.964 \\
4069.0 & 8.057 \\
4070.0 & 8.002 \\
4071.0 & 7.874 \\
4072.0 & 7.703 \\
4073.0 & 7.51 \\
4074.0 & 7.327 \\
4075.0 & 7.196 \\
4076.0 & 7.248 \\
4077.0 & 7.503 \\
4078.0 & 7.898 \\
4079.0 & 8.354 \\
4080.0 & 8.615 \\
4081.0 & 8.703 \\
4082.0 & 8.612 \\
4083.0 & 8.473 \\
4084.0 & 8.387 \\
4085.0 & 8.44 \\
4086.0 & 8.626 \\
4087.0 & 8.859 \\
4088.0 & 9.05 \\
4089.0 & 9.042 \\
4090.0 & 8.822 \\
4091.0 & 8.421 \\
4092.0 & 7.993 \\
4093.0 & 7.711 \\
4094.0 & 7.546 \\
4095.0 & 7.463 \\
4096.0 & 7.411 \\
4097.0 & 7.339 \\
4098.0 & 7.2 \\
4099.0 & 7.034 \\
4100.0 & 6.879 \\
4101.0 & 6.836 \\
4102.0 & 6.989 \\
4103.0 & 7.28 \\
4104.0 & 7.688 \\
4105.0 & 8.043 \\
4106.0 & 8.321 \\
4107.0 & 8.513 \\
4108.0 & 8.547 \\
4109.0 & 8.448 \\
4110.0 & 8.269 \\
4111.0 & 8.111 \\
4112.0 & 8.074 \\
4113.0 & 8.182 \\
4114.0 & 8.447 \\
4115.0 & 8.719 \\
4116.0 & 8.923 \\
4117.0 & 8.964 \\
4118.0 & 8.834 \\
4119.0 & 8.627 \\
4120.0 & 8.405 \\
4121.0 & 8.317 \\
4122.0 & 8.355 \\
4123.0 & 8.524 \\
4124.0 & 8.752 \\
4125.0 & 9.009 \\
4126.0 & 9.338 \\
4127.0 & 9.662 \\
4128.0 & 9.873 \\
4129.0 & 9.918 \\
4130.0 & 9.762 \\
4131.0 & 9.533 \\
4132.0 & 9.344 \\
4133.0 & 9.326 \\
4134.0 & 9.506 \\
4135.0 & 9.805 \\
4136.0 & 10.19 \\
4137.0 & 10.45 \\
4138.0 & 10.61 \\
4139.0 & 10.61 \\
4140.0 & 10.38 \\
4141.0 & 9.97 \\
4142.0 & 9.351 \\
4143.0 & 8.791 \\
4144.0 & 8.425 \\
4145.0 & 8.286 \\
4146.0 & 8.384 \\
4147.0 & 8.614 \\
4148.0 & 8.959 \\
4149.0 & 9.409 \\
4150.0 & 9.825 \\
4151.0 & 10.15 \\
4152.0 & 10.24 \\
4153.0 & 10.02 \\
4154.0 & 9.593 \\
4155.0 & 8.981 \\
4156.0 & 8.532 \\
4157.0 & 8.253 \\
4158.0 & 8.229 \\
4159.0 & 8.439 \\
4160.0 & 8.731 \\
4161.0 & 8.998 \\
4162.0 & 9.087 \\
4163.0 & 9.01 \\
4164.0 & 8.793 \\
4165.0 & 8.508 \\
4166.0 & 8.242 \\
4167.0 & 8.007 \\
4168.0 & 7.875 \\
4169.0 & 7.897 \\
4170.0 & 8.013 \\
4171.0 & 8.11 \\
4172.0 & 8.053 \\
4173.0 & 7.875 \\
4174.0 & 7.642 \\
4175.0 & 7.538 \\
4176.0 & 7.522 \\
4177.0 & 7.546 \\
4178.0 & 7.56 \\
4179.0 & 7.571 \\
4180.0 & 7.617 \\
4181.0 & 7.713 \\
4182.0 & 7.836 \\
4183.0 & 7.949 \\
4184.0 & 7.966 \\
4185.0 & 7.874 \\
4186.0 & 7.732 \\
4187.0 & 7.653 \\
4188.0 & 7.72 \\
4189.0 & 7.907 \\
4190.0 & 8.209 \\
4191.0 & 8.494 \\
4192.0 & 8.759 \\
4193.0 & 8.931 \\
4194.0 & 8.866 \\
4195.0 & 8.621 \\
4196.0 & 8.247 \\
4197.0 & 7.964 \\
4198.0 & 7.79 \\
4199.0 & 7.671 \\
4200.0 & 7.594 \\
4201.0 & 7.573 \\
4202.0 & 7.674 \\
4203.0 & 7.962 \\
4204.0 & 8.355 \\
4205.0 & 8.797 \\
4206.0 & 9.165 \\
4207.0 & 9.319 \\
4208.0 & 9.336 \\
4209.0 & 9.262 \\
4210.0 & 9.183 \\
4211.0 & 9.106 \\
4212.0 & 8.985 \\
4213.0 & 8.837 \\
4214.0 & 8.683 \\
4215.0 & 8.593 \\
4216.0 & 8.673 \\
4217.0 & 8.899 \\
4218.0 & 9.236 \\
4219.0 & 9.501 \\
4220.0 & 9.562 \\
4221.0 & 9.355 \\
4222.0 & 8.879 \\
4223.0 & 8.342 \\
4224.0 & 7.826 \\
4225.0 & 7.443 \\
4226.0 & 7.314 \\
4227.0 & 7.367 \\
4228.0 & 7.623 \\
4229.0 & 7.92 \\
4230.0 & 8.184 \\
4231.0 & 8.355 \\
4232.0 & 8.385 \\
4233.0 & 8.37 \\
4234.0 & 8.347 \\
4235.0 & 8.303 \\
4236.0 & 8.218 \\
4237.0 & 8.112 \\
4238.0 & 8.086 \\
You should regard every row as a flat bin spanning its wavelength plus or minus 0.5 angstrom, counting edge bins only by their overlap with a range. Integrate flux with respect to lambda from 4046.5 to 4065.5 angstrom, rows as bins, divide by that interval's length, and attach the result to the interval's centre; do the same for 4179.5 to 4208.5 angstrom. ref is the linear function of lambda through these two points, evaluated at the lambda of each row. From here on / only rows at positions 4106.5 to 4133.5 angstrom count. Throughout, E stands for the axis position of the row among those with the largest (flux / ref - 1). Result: 4129.0 angstrom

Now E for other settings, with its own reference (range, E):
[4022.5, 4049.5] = 4030.0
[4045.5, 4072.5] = 4051.0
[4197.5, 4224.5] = 4220.0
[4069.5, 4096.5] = 4088.0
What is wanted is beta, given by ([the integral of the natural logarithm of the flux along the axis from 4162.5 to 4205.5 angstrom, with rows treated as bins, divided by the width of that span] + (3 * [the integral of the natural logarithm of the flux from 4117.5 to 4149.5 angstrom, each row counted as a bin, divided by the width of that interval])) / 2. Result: 4.38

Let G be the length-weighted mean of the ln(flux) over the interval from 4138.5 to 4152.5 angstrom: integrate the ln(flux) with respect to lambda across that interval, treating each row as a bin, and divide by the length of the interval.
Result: 2.24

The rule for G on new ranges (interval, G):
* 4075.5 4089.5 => 2.13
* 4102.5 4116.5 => 2.11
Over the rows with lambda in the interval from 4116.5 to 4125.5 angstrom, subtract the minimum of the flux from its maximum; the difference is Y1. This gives 0.7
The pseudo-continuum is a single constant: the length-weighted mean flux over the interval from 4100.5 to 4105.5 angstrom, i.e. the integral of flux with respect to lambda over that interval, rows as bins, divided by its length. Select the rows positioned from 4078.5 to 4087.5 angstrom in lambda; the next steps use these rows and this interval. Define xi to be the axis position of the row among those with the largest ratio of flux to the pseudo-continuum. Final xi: 4087.0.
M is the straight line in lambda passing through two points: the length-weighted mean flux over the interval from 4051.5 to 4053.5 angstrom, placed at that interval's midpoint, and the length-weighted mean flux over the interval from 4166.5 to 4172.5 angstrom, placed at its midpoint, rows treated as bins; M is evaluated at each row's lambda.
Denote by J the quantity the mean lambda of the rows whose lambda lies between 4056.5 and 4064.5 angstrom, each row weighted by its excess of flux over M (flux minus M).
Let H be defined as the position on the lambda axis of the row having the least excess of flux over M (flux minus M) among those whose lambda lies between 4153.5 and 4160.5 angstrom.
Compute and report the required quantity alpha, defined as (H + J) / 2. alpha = 4109.5 angstrom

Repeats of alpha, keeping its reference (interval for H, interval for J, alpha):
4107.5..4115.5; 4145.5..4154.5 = 4131.5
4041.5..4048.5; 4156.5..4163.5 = 4102.0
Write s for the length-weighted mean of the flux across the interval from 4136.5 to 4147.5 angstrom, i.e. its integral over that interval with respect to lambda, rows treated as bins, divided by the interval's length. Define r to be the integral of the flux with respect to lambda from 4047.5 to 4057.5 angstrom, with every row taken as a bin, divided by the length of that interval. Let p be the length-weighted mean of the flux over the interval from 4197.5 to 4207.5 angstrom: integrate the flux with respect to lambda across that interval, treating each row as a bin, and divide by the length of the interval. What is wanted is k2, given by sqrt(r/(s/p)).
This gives 2.73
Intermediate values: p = 8.2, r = 8.6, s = 9.4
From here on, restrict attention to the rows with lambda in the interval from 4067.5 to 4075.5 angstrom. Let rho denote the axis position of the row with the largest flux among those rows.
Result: 4069.0 angstrom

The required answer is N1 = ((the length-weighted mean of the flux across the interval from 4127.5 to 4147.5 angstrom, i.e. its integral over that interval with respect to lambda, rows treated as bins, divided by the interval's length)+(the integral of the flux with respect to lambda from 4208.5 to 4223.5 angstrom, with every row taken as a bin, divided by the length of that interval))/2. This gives 9.28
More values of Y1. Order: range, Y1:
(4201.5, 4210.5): 1.7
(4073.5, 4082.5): 1.5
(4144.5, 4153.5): 2.0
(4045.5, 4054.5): 0.8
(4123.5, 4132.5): 1.2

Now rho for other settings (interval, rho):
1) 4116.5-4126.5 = 4126.0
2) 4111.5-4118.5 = 4117.0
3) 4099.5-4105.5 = 4105.0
